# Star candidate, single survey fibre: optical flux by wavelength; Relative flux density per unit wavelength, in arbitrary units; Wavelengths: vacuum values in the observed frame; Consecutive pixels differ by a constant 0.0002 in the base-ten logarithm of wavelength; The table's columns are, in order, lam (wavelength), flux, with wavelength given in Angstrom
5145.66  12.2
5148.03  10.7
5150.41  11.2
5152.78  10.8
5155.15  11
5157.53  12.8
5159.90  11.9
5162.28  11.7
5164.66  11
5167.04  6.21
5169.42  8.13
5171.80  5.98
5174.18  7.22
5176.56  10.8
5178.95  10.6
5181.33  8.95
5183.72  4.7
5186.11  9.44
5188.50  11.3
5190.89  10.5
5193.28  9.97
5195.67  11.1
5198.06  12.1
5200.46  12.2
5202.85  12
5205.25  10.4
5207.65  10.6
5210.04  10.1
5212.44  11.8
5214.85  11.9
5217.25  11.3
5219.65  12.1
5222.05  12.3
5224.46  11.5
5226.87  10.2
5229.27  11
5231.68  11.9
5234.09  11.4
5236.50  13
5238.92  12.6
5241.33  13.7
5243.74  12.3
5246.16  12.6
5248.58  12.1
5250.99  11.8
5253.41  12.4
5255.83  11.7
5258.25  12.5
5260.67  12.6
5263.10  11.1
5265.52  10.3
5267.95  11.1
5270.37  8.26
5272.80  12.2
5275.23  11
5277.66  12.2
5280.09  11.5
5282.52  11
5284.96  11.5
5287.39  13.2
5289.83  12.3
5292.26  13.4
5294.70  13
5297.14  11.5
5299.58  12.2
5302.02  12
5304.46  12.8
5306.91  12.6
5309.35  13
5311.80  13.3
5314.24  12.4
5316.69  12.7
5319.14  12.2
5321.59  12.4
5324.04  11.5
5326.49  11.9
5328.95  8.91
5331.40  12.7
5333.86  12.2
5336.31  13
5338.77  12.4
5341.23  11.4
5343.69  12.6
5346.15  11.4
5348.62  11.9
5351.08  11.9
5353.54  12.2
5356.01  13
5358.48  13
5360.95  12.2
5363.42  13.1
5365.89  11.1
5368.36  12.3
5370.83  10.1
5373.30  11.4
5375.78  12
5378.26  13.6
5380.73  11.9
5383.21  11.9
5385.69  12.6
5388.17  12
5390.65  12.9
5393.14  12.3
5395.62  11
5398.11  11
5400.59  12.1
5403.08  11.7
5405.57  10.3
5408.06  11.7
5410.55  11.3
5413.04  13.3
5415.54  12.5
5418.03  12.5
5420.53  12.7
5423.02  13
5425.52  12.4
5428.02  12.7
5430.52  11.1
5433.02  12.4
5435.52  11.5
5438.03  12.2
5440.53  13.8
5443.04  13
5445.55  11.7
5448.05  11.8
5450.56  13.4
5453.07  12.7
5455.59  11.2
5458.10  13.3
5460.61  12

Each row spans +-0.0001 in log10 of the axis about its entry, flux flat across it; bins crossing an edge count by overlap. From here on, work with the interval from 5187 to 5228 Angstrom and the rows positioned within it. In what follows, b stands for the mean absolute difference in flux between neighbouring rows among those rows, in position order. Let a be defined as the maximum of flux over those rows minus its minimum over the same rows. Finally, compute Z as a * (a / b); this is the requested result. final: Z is 8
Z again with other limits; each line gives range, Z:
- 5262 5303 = 22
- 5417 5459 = 7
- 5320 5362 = 17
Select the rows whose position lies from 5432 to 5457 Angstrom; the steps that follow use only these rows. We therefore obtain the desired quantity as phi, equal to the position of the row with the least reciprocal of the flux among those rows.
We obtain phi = 5440.53 Angstrom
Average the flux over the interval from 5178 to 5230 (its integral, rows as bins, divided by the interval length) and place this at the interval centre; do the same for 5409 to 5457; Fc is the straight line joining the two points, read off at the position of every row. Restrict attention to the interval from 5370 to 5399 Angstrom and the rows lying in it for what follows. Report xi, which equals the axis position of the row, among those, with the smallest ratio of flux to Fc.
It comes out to 5370.83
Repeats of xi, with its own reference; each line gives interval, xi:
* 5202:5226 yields 5210.04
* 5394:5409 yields 5405.57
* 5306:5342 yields 5328.95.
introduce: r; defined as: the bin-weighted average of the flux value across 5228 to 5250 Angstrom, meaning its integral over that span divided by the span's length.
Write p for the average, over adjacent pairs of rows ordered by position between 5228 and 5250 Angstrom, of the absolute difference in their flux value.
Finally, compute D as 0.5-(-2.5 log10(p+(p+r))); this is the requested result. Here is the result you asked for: 3.362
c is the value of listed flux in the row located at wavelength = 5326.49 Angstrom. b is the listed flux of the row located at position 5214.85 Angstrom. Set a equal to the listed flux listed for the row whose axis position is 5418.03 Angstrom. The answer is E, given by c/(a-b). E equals 20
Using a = 12.5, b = 11.9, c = 11.9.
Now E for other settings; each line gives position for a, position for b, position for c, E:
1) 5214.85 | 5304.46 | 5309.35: -14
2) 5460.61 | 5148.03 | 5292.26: 10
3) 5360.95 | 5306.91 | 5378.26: -34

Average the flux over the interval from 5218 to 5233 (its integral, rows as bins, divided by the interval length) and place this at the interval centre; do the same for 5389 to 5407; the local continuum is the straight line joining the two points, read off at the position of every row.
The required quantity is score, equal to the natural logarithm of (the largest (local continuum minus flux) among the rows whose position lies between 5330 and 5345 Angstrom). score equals -1.7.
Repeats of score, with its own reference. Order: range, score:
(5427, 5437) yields -0.6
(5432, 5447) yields -1.9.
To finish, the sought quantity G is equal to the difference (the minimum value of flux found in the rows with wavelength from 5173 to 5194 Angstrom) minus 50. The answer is -45.3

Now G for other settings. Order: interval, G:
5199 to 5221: -39.9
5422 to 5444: -38.9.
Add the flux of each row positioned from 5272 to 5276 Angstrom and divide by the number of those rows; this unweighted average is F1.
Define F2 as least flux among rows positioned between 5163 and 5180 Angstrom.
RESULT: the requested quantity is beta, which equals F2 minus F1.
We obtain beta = -5.6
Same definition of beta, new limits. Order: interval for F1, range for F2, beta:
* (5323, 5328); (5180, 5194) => -7.0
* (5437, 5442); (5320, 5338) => -4.1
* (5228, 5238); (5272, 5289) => -0.8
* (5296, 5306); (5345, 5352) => -0.7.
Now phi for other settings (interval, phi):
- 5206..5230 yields 5222.05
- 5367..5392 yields 5378.26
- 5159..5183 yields 5159.90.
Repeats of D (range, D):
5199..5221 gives 3.270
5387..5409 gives 3.321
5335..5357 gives 3.333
